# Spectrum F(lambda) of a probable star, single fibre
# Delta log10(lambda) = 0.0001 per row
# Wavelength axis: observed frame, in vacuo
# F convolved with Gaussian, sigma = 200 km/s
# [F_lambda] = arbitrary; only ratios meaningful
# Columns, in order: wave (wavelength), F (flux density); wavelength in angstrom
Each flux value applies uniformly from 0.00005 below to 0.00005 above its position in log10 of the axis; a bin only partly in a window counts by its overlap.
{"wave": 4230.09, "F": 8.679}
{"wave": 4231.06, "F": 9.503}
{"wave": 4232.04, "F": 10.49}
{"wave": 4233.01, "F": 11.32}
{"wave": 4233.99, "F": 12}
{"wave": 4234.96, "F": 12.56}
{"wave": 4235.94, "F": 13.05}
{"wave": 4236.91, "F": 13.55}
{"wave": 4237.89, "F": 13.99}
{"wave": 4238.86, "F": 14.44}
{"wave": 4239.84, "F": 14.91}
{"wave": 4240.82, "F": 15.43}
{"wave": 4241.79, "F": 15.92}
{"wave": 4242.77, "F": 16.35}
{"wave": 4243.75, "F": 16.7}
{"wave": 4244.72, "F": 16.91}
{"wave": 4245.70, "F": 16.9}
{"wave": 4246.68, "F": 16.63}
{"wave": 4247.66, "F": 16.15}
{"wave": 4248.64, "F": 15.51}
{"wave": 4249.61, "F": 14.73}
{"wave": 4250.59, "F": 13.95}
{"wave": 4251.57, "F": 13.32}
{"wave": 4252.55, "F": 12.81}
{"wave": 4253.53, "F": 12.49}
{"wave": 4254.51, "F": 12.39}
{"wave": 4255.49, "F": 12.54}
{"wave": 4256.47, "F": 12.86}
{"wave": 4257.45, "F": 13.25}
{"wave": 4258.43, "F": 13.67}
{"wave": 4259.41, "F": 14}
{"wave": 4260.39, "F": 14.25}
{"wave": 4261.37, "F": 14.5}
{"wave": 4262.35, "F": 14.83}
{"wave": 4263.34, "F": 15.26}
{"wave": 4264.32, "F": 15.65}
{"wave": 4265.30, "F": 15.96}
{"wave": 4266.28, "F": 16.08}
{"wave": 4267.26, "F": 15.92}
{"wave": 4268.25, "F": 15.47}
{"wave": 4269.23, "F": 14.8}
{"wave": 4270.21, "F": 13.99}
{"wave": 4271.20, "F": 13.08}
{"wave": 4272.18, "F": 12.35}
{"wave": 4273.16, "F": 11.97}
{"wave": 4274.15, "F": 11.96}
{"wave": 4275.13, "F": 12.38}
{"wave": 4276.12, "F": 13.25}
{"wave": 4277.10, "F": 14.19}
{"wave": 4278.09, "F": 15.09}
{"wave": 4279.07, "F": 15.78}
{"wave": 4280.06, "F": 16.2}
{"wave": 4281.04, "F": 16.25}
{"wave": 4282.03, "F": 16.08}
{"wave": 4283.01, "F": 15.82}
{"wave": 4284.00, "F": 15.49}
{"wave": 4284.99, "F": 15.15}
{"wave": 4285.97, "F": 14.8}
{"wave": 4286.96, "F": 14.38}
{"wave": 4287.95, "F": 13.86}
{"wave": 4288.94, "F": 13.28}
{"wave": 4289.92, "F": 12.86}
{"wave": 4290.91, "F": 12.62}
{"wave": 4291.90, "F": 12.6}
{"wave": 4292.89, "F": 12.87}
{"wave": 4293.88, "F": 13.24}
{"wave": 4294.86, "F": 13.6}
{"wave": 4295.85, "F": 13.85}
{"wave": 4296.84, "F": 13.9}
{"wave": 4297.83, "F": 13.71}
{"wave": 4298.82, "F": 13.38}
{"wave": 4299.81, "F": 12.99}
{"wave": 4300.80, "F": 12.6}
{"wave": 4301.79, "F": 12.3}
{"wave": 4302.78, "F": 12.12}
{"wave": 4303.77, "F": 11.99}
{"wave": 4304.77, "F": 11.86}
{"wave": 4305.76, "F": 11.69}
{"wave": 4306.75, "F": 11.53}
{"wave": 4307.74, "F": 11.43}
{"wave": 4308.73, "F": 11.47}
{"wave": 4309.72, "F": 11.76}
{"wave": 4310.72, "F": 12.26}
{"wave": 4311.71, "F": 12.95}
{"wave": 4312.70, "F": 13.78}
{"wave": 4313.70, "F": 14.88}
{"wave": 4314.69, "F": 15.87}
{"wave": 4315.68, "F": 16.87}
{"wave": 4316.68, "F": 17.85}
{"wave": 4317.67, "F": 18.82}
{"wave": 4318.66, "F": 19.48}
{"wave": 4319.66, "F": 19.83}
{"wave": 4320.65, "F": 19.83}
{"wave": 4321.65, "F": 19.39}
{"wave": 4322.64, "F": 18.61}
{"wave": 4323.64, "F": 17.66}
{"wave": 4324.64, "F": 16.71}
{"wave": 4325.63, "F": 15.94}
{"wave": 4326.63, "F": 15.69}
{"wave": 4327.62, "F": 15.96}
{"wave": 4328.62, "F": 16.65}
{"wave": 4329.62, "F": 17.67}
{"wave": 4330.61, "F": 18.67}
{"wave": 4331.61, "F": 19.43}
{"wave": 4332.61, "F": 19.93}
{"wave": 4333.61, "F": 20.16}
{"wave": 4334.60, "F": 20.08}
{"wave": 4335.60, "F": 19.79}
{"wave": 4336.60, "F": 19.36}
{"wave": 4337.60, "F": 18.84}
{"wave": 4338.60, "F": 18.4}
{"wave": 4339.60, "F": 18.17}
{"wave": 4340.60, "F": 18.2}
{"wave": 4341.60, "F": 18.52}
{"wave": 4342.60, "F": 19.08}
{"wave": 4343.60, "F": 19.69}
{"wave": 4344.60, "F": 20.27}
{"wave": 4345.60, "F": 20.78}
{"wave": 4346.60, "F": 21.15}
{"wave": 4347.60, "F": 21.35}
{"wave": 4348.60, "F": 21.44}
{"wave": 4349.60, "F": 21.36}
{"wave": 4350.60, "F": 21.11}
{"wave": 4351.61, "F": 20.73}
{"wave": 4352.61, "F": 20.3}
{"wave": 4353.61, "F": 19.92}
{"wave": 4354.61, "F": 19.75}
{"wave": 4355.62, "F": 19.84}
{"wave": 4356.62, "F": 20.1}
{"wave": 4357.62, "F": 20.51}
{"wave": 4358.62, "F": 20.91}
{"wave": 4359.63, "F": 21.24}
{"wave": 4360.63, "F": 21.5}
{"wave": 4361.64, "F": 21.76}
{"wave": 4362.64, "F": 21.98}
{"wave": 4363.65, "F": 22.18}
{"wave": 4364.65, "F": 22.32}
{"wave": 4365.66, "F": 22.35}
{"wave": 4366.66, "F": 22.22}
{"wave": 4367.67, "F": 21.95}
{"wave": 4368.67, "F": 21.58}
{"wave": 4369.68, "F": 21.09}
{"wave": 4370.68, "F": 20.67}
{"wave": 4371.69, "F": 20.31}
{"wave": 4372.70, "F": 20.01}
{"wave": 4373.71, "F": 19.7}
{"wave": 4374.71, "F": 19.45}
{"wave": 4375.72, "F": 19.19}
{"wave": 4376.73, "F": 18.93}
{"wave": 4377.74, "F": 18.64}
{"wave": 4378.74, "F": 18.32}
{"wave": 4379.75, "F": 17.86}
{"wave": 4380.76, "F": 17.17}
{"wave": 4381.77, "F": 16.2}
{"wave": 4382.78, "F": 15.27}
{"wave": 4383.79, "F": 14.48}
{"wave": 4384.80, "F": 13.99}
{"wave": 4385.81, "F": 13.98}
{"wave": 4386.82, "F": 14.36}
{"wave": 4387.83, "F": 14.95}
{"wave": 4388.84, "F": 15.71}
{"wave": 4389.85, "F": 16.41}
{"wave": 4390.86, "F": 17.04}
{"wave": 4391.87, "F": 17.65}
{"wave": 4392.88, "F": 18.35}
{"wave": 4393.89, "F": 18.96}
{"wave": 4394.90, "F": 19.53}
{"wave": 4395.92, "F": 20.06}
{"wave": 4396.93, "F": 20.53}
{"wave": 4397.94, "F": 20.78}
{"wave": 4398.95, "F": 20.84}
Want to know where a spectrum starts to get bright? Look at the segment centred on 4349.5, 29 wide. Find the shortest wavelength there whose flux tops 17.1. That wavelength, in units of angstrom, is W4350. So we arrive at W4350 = 4335.60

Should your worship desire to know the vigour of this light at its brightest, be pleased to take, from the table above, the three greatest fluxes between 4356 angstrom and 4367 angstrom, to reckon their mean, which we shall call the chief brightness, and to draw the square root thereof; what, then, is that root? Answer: 4.72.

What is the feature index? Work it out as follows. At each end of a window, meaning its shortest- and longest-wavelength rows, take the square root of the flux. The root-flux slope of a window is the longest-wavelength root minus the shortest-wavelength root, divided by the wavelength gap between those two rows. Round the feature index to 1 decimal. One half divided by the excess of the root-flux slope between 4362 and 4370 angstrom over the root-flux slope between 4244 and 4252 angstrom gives 9.3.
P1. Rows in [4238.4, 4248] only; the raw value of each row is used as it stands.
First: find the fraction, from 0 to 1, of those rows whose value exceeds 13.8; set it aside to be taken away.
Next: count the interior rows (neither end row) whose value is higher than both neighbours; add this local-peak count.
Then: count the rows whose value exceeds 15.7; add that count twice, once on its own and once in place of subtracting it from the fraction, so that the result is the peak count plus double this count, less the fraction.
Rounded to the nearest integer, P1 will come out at 14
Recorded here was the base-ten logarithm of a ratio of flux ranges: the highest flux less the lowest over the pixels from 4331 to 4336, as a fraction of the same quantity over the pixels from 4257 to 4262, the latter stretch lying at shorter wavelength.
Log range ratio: -0.23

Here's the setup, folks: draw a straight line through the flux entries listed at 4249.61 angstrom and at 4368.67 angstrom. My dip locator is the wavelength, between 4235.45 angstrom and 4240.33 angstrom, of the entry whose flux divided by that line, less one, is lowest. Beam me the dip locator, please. 4235.94 angstrom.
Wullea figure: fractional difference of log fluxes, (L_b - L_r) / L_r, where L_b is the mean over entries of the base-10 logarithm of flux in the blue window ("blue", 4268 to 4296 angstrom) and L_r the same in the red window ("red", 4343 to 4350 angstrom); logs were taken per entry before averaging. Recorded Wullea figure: -0.13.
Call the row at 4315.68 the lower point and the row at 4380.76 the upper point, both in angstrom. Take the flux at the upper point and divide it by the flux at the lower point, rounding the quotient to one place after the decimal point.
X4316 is 1.0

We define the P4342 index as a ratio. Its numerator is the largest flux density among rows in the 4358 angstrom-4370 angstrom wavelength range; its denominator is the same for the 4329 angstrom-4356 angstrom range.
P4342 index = 1.04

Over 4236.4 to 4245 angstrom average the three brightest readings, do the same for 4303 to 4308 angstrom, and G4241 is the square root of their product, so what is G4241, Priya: 14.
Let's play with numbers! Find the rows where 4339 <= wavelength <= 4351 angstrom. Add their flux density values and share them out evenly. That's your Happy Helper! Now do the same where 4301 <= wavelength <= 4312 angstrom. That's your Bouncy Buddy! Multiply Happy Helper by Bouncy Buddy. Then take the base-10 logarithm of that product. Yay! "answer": 2.38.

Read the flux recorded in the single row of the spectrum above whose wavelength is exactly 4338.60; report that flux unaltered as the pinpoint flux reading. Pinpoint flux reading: 18.4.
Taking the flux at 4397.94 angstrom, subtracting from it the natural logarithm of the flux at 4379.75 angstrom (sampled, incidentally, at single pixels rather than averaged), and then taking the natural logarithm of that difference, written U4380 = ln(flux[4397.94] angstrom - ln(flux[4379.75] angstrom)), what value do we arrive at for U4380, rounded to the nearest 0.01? 2.88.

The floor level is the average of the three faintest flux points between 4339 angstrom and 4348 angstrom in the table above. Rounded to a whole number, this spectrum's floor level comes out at 18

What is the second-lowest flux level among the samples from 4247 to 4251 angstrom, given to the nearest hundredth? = 14.73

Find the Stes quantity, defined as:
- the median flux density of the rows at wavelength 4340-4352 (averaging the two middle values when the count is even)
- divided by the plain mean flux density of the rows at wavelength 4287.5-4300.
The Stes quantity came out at 1.6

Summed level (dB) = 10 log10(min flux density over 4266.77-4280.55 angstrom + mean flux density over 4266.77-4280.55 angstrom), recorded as 14.1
